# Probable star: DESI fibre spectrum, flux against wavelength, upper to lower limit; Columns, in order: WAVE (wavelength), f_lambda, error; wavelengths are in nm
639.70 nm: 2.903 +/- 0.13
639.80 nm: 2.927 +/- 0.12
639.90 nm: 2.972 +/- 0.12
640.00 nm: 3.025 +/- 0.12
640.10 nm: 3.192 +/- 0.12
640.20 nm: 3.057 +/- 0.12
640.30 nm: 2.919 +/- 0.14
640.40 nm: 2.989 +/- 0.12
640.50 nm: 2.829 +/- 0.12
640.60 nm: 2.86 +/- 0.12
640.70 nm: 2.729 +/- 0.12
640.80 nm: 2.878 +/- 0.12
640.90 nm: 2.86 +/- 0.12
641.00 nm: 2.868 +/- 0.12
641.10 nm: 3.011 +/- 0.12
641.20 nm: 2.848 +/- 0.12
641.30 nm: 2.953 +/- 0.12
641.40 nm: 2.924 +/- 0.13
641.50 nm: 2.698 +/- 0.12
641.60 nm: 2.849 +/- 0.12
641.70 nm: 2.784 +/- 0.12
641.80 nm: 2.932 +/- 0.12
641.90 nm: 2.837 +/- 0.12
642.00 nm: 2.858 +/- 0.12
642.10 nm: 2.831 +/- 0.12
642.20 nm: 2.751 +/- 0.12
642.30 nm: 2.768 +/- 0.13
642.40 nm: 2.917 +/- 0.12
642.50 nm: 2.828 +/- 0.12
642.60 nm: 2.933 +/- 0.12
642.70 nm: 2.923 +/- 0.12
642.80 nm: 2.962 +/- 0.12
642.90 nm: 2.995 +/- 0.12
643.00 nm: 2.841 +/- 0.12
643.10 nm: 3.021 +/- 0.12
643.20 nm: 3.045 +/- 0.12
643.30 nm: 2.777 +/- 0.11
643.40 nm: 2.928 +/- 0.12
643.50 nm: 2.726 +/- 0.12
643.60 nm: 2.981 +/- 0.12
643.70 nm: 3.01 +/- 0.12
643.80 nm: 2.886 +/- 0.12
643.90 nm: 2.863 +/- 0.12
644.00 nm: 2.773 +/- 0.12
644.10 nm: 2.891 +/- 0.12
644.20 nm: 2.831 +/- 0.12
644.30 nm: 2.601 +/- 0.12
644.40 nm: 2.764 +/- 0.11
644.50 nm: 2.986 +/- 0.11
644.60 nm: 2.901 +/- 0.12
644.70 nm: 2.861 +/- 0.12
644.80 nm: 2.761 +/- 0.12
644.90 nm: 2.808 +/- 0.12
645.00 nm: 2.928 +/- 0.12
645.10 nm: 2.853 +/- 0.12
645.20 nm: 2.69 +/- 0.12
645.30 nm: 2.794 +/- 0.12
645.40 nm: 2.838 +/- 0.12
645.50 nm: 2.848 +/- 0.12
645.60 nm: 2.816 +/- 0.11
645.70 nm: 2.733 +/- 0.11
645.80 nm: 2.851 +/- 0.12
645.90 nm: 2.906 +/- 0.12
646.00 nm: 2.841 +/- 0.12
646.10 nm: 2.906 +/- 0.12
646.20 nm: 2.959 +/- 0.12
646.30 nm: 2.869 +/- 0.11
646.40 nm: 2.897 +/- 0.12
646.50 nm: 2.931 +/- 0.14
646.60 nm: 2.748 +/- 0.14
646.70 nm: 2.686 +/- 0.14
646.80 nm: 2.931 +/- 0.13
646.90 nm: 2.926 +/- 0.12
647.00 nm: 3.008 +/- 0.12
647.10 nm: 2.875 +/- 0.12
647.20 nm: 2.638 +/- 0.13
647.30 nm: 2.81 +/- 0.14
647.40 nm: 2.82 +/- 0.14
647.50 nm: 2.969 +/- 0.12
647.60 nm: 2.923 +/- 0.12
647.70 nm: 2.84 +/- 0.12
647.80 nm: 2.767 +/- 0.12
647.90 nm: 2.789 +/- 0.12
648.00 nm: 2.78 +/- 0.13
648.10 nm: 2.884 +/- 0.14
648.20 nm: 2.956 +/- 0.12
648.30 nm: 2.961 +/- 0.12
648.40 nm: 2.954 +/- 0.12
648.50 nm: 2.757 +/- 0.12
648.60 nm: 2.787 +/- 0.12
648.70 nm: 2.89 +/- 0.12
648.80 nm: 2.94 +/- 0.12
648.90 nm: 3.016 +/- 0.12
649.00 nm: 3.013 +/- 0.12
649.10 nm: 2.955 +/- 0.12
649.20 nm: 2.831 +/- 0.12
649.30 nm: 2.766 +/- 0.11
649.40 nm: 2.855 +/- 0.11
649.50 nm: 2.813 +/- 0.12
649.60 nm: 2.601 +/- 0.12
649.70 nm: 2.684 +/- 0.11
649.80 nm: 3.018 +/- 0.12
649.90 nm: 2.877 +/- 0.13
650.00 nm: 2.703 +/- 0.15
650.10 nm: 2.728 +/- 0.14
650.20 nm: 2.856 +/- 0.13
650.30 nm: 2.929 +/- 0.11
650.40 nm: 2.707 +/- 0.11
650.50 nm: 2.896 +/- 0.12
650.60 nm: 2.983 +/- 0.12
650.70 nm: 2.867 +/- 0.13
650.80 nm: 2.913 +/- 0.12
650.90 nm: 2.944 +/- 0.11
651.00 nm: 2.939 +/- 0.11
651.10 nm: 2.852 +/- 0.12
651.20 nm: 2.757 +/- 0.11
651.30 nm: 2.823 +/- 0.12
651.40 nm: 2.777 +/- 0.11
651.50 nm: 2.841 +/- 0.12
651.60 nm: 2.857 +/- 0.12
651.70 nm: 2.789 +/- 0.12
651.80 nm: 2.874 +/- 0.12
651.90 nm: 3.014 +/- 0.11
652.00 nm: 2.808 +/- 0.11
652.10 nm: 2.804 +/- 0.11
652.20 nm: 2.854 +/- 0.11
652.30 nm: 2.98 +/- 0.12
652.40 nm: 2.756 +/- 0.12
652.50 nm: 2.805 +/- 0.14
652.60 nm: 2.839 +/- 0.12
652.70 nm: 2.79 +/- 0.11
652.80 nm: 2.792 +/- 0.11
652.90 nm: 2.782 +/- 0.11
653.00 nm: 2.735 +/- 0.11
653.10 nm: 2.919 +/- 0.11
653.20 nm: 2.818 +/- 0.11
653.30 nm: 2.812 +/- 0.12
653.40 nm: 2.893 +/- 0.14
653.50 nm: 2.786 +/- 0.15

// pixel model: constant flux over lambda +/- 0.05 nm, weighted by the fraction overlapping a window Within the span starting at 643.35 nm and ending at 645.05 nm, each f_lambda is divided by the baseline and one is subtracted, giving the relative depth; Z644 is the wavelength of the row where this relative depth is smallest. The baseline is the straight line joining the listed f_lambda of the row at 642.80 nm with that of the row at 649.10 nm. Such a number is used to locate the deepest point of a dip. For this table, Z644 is 644.30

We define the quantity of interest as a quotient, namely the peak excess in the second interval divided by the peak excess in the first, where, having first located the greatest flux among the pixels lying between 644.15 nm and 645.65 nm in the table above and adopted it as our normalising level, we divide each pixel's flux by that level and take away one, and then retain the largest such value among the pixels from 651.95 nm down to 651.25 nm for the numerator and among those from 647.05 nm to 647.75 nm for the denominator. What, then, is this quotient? -1.6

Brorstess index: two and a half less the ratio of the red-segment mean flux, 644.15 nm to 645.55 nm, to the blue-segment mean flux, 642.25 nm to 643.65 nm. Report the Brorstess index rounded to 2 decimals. 1.53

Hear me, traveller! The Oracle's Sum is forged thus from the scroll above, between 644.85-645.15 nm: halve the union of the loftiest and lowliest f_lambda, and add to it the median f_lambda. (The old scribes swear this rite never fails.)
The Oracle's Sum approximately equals 5.72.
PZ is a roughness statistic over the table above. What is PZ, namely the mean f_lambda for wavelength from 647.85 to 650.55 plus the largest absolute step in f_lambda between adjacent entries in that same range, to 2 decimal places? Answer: 3.18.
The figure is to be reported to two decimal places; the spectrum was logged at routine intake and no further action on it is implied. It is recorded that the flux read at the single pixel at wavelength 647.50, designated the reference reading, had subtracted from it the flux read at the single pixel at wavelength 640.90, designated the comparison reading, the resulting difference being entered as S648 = 0.11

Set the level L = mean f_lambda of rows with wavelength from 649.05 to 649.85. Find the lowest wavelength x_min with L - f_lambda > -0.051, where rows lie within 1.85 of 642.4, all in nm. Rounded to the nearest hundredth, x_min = 640.60 nm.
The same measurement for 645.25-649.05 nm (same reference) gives 645.30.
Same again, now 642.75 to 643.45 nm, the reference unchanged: 643.00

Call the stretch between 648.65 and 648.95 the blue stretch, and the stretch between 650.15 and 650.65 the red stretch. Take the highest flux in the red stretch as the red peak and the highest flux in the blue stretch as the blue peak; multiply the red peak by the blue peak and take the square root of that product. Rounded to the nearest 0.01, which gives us 3.00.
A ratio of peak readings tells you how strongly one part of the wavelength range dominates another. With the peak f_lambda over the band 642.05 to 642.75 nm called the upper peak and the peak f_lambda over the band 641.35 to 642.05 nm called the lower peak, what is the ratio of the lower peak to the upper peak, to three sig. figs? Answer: 1.00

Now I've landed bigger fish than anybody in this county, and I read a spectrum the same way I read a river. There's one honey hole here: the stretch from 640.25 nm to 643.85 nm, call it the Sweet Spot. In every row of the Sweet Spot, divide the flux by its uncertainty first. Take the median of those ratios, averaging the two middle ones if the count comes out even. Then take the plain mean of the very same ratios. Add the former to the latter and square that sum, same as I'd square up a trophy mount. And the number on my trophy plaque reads 2279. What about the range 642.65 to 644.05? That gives 2395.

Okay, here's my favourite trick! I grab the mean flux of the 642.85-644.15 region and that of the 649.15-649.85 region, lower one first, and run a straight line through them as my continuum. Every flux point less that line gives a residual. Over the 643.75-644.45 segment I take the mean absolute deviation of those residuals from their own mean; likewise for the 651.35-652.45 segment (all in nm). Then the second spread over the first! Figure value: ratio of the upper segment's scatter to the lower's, 0.82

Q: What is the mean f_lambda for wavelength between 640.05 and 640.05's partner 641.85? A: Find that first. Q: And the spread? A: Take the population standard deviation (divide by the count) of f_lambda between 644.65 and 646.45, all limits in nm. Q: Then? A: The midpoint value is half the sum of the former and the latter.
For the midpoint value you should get 1.48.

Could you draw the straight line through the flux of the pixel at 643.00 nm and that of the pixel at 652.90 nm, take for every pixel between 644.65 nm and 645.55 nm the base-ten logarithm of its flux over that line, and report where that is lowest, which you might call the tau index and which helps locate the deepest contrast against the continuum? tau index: 645.20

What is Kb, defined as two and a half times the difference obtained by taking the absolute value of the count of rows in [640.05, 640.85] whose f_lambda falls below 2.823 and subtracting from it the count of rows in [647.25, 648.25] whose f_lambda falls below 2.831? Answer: -10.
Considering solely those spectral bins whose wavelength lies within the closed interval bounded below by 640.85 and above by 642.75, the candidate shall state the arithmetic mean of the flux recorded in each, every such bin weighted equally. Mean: 2.86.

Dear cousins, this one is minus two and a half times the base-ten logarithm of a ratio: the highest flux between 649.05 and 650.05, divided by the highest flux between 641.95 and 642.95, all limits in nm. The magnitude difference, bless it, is -0.008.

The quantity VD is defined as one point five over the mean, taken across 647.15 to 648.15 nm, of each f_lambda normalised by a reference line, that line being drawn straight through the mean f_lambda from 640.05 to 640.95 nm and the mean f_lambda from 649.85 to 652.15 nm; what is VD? 1.53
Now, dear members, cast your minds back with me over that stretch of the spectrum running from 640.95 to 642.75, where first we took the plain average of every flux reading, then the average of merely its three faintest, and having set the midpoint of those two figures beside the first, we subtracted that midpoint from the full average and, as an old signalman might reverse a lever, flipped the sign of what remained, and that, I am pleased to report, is -0.061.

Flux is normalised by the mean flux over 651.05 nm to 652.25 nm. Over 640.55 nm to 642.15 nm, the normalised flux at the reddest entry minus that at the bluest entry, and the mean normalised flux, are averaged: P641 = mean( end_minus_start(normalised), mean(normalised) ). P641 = 0.498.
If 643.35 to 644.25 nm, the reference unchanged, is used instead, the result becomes 0.490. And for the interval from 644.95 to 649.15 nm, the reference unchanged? 0.509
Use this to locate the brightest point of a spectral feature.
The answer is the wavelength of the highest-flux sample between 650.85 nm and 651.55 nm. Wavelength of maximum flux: 650.90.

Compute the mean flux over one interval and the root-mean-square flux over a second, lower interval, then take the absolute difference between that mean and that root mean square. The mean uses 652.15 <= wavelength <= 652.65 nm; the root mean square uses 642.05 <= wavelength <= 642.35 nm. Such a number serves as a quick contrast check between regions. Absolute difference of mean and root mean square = 0.063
